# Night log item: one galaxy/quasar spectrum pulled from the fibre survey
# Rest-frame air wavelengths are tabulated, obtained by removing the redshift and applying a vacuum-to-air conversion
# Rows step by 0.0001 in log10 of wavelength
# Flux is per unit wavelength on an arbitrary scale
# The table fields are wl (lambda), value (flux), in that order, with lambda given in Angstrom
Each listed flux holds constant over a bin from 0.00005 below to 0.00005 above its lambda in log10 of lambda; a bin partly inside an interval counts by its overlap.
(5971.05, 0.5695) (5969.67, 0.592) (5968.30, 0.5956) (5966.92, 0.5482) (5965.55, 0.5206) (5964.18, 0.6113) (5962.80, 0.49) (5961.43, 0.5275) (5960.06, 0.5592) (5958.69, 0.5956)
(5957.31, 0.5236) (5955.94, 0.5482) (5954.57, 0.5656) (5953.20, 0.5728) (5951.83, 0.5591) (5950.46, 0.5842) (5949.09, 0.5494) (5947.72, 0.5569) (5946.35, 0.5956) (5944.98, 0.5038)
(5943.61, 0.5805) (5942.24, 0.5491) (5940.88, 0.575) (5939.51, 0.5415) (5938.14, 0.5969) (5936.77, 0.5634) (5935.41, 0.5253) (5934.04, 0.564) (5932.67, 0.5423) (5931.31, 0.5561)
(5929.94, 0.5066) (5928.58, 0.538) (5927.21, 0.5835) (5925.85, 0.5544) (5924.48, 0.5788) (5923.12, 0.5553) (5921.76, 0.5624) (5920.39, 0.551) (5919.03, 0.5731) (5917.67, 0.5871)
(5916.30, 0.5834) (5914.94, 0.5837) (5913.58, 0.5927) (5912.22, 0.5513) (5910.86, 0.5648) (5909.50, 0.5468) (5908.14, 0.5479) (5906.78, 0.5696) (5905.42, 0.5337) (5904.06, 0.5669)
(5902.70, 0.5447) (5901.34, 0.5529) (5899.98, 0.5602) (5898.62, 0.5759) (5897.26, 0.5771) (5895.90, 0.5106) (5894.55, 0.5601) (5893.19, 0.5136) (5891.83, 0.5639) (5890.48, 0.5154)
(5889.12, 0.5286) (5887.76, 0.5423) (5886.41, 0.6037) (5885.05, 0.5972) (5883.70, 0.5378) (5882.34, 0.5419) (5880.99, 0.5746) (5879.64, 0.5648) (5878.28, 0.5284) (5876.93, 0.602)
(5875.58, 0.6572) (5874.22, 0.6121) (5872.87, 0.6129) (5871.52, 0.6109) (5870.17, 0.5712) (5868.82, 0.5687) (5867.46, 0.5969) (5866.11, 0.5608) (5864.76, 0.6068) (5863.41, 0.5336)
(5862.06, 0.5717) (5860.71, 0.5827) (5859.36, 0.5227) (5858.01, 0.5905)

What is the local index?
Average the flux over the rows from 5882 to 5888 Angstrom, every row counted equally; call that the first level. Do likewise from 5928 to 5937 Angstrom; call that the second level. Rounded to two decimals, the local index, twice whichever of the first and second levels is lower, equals 1.08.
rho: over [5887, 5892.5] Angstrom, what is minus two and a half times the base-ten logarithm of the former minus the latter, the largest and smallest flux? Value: 3.3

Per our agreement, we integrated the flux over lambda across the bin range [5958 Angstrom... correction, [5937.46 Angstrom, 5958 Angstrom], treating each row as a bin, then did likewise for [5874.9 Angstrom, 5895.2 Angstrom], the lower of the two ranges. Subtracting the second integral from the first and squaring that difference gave 0.01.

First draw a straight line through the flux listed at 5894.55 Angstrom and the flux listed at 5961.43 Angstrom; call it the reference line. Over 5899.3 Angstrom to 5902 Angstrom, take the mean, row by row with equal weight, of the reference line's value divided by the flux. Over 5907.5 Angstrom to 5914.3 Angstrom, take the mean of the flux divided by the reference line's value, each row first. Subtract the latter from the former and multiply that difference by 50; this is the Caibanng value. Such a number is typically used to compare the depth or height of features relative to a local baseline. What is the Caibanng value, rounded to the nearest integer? -1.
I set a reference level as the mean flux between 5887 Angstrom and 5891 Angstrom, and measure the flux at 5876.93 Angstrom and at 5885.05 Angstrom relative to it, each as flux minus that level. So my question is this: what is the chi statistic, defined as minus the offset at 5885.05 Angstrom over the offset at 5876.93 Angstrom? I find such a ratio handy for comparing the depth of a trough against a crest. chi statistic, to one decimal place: -0.9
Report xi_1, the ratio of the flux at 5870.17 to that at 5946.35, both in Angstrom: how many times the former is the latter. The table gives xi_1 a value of 0.96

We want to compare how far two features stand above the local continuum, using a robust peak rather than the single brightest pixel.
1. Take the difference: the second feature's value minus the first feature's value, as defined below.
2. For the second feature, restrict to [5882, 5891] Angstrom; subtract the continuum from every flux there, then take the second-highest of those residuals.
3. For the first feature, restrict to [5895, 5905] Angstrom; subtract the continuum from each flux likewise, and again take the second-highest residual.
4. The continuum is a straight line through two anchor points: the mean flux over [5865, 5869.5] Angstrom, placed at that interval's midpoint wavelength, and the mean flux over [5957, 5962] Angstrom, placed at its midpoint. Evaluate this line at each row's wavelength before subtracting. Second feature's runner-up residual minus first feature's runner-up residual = 0.018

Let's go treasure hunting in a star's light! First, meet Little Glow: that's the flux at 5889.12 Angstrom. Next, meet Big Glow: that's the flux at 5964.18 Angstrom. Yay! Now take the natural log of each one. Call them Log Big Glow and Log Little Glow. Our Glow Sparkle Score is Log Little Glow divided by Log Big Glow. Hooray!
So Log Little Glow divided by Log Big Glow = 1.30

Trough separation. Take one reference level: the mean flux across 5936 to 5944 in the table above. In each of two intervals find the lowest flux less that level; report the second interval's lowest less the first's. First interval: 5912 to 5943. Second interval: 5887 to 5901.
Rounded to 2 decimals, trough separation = 0.00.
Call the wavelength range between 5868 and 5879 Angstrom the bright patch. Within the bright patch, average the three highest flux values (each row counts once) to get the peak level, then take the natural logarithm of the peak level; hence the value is -0.466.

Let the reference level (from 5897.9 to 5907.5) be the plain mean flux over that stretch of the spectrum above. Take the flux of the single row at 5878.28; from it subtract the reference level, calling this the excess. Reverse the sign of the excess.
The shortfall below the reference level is 0.029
